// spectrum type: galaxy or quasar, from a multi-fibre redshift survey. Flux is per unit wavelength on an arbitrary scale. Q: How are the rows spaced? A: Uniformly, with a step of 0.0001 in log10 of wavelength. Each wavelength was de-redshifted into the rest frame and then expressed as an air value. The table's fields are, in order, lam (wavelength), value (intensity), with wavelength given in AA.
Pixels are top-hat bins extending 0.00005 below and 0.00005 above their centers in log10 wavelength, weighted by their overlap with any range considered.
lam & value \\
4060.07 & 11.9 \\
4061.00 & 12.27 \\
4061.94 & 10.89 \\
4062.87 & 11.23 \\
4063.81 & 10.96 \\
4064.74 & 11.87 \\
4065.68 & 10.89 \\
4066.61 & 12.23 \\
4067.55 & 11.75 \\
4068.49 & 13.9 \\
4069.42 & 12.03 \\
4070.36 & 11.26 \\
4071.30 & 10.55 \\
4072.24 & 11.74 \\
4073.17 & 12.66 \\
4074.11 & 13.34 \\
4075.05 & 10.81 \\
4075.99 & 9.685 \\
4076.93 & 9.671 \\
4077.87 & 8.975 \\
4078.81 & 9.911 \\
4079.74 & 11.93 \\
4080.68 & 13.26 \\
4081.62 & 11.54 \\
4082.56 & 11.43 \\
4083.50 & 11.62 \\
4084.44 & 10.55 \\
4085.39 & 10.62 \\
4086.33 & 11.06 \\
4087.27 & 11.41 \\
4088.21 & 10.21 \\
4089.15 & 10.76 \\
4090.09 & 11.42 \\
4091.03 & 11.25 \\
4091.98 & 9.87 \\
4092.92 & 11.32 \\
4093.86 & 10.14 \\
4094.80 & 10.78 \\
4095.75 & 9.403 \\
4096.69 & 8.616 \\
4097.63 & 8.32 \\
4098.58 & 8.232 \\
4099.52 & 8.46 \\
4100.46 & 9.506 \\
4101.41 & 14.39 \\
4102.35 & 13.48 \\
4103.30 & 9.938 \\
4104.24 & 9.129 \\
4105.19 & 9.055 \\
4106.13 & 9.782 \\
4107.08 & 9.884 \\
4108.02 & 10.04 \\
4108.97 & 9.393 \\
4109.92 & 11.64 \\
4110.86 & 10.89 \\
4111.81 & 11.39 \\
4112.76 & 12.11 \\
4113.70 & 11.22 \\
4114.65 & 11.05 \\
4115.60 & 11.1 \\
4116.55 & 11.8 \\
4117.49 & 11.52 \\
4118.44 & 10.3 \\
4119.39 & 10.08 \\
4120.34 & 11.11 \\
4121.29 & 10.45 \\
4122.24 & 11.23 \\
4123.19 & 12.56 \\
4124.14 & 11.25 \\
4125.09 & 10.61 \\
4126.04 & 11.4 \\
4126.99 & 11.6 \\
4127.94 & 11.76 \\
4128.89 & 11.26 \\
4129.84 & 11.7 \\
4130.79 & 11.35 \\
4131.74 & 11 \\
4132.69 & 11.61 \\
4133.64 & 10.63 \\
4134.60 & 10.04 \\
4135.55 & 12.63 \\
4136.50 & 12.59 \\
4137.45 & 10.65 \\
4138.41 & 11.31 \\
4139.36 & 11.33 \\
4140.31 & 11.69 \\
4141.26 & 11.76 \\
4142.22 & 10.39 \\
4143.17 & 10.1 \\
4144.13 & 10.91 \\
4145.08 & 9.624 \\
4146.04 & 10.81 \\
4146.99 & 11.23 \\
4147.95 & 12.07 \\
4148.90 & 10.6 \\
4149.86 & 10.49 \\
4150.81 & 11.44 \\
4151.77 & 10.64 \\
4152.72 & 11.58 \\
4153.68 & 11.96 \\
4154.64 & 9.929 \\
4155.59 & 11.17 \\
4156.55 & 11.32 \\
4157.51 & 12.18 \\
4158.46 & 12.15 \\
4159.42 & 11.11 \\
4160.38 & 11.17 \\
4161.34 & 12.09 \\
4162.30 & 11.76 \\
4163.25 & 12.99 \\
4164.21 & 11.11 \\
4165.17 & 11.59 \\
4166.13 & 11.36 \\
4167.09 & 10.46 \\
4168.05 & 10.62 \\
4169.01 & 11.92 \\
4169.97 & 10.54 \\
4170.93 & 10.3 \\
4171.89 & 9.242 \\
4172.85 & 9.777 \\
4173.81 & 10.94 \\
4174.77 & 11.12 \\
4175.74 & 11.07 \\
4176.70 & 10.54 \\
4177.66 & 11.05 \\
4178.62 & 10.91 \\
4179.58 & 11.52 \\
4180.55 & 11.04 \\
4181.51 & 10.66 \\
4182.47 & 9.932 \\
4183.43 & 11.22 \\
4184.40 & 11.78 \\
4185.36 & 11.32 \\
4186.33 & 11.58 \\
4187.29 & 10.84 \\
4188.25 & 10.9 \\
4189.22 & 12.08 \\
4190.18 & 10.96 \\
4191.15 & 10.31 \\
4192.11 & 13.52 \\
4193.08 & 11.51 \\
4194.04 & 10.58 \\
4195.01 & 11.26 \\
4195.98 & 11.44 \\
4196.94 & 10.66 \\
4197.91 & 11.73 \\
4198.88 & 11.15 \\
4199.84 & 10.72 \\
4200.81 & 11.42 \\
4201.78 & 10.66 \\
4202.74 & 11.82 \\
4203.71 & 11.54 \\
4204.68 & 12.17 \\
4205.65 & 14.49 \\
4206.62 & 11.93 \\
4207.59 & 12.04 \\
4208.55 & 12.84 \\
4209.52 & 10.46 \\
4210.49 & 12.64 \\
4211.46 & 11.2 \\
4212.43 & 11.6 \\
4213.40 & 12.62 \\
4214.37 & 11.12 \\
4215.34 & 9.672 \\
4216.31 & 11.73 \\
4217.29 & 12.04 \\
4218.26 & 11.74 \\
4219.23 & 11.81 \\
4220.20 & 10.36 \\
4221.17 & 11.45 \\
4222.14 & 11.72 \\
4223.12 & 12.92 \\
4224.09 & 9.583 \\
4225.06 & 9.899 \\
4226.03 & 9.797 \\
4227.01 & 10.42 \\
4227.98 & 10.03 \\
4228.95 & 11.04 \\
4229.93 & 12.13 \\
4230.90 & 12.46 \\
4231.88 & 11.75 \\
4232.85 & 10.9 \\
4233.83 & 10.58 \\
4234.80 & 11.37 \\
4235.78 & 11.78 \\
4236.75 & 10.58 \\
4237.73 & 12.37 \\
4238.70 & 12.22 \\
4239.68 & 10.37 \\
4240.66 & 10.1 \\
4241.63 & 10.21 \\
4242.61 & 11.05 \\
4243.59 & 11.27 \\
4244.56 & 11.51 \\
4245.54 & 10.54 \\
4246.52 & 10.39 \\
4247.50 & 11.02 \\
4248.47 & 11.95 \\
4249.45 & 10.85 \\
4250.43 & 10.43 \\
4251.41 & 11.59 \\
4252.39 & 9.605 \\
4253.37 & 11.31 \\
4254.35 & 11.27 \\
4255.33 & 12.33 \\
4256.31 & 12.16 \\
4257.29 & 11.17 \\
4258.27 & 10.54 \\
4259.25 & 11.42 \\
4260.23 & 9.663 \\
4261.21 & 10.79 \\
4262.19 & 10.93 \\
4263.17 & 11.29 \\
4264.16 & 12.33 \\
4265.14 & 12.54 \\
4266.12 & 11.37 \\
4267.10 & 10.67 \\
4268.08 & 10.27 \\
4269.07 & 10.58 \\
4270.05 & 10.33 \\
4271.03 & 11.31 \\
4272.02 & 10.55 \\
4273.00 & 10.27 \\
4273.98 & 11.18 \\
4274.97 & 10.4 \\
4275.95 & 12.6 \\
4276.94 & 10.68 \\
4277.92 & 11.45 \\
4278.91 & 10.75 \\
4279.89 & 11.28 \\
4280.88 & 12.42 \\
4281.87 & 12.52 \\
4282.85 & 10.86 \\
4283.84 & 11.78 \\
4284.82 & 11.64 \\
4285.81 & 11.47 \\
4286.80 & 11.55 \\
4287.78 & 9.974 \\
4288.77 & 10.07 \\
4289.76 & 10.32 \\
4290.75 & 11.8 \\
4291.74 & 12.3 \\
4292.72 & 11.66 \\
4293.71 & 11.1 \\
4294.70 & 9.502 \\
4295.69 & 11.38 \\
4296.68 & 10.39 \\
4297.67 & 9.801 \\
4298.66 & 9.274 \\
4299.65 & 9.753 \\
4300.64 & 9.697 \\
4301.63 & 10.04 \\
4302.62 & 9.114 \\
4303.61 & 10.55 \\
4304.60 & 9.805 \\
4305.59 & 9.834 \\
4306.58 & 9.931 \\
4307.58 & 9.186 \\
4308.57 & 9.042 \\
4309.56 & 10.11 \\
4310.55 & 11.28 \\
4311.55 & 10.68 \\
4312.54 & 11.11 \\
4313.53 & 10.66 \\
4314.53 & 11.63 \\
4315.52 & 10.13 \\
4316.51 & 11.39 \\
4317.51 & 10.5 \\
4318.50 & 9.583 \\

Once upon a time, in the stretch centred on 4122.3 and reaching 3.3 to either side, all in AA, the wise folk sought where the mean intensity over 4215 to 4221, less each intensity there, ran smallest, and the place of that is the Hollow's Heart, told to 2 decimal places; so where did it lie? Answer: 4123.19 AA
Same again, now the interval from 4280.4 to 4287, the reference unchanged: 4281.87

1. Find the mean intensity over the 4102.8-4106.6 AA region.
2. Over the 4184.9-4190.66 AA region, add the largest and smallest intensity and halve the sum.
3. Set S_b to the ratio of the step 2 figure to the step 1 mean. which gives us 1.21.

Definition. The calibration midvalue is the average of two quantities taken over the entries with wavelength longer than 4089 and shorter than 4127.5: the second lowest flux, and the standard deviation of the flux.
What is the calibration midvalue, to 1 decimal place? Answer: 4.8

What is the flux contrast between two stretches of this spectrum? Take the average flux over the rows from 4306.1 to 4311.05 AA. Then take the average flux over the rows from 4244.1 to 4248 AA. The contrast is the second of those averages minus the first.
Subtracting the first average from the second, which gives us 1.0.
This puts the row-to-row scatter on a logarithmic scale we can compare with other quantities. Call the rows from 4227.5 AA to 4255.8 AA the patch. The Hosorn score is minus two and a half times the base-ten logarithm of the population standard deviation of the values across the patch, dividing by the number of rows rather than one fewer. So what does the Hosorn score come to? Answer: 0.29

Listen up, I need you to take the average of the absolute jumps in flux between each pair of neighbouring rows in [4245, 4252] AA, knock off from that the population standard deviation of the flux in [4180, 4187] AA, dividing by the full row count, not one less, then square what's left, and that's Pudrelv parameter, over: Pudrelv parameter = 0.02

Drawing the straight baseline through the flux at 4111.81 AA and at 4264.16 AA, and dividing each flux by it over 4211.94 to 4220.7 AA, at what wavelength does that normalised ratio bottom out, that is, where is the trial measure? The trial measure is 4215.34 AA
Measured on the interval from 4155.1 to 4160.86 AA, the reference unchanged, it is 4159.42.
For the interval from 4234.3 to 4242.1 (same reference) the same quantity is 4240.66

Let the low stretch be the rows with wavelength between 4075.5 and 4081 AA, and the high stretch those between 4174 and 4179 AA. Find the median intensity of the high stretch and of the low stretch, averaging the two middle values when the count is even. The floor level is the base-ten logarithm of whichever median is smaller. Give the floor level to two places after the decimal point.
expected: 0.99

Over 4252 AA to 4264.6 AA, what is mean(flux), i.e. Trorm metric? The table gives 11.1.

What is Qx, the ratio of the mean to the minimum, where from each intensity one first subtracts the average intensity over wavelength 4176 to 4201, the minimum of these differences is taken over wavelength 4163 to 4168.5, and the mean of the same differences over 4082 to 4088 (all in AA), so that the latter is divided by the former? 0.1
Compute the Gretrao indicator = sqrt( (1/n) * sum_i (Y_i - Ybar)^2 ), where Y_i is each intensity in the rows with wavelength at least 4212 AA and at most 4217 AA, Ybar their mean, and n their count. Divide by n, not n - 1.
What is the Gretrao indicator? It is 1.0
